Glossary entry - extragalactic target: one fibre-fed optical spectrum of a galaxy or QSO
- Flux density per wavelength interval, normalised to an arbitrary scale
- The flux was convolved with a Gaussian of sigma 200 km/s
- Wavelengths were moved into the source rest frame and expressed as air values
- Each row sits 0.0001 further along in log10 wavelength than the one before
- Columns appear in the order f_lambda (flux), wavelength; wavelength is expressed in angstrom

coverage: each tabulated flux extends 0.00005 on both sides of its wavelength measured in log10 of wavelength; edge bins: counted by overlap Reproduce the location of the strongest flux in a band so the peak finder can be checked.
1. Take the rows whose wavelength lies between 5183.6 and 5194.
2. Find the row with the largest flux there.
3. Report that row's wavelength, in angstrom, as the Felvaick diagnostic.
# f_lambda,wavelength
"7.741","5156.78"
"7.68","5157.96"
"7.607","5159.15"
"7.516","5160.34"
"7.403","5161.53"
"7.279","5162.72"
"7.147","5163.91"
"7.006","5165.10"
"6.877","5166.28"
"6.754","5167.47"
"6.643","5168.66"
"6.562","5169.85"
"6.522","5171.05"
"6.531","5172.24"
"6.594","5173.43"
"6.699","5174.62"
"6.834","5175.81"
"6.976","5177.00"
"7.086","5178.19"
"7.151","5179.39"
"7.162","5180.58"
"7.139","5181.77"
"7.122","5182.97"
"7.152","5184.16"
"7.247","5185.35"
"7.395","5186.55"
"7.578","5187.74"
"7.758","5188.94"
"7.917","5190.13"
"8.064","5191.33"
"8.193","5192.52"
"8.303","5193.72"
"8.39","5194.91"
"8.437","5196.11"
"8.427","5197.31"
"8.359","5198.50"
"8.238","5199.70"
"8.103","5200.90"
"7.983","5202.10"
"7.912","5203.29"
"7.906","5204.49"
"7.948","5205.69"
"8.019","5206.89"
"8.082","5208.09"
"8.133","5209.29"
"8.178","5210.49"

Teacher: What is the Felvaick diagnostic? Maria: 5193.72 angstrom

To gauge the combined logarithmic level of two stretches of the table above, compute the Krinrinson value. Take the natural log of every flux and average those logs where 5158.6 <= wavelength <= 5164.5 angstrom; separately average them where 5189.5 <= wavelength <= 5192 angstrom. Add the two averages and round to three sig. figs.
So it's 4.08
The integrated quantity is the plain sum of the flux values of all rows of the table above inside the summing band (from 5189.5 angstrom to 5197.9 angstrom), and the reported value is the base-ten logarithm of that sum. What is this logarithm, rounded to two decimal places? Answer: 1.76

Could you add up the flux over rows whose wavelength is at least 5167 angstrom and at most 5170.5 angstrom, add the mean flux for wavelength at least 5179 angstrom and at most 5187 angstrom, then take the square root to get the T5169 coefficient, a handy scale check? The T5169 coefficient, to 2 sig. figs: 5.2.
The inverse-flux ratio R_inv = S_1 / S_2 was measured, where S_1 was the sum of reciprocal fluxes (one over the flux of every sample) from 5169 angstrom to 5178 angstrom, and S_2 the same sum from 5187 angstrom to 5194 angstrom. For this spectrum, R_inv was 1.39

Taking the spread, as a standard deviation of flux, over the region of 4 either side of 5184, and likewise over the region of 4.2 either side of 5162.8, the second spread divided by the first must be 1.6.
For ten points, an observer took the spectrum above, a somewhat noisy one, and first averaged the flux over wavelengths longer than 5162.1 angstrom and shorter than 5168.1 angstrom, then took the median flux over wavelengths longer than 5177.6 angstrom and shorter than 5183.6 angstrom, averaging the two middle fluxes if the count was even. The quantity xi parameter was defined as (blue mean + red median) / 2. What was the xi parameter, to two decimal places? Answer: 7.08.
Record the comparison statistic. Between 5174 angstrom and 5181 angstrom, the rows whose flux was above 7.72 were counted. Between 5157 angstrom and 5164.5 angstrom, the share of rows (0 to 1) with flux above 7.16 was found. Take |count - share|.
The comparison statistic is 1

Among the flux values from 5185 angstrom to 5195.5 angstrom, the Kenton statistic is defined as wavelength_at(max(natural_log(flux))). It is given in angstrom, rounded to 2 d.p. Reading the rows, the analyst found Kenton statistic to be 5194.91 angstrom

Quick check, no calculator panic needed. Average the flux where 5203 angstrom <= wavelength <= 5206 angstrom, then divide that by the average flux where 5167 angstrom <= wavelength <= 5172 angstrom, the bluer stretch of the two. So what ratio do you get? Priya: 1.20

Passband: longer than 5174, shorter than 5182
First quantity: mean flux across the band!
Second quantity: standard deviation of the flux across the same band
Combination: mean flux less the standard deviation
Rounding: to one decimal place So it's 6.8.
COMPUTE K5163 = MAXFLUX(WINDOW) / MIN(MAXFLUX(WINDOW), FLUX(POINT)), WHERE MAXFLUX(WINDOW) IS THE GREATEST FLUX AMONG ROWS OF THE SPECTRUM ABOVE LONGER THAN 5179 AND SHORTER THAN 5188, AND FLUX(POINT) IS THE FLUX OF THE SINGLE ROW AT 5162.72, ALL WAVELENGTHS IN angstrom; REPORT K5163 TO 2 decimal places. 1.04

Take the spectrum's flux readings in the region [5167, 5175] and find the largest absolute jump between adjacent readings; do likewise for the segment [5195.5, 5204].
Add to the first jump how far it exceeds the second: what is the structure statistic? 0.087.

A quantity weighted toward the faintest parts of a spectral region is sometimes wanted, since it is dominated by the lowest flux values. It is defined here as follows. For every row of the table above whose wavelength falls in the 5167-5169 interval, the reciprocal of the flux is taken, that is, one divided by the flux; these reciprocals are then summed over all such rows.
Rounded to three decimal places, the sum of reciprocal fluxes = 0.299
